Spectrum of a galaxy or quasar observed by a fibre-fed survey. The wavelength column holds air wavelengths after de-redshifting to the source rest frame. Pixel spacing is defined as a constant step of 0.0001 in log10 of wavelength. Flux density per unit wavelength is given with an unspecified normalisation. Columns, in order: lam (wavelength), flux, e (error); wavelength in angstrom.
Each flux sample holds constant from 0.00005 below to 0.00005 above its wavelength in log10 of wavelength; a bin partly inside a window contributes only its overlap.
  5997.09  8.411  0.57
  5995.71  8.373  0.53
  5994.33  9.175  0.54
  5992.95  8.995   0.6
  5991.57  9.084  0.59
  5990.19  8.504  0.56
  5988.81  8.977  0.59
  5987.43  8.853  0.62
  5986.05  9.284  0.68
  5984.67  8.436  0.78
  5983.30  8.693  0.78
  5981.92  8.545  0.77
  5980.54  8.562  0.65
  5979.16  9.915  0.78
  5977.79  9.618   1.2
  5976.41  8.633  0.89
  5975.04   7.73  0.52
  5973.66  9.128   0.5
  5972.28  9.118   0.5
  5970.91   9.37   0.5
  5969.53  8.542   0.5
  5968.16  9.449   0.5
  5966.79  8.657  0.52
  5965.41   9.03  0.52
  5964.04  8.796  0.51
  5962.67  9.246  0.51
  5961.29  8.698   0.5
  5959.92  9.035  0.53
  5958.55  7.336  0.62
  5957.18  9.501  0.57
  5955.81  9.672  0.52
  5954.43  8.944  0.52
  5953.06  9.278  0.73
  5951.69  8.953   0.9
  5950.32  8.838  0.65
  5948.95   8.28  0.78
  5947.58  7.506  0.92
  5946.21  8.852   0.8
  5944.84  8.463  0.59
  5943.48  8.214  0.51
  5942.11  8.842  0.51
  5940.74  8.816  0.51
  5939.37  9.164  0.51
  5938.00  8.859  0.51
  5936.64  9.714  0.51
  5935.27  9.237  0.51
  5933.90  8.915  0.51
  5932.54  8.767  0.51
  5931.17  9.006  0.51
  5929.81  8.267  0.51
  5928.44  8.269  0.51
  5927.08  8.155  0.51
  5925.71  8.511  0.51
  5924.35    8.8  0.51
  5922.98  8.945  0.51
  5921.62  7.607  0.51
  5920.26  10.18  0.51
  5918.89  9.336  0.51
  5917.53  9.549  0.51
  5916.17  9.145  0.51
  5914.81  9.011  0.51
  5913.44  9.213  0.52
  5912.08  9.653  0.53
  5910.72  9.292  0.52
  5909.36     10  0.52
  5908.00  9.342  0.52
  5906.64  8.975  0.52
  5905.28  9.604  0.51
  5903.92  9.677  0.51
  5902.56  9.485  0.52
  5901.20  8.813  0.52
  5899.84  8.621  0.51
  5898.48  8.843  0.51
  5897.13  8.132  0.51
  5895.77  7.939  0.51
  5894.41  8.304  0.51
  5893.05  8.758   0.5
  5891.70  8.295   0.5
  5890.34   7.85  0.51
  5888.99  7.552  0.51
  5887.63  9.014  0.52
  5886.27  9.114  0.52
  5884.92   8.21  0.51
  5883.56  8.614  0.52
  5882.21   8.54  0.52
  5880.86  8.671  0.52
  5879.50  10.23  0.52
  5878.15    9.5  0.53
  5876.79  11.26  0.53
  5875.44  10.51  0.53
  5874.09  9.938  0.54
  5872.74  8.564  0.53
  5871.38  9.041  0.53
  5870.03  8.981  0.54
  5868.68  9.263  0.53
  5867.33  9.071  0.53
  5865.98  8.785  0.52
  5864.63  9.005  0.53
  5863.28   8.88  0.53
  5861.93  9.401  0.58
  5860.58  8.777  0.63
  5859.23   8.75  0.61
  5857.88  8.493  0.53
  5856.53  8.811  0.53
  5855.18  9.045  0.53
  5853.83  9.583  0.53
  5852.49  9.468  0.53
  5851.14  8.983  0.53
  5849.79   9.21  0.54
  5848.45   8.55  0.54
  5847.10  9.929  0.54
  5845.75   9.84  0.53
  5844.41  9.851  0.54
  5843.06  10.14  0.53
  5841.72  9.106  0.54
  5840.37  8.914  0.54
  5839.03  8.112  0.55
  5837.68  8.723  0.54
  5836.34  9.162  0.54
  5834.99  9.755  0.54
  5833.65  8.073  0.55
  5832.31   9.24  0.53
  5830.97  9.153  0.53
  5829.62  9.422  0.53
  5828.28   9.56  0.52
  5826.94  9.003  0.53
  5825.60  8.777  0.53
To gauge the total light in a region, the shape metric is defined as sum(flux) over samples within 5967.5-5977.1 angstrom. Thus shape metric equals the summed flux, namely 62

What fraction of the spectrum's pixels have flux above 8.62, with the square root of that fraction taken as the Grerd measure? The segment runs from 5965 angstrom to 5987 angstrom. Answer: 0.829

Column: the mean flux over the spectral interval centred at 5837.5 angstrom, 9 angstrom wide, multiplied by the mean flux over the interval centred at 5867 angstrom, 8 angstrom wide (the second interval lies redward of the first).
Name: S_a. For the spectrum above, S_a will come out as 79.5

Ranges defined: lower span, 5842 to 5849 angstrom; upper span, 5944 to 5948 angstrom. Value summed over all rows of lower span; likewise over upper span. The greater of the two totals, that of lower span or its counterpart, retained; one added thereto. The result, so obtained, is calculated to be 49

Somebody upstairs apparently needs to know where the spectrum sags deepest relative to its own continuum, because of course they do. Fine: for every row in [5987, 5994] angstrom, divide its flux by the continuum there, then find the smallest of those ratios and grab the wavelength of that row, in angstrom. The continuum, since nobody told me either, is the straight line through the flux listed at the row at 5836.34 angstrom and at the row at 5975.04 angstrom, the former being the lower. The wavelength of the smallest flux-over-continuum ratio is 5990.19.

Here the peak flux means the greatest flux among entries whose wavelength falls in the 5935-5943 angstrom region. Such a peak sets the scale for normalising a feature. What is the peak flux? 9.714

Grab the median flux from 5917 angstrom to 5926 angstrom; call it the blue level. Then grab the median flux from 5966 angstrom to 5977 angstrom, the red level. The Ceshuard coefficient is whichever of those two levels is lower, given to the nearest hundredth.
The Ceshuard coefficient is 8.89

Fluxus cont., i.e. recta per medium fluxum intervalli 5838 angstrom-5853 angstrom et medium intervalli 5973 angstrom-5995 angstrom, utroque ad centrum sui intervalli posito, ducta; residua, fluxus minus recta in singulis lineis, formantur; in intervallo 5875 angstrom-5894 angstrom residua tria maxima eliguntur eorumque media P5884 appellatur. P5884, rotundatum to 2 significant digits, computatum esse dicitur 1.5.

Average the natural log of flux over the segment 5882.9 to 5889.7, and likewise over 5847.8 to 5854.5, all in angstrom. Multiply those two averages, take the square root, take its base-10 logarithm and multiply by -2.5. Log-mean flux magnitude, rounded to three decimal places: -0.844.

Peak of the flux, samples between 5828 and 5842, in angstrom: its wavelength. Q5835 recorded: 5834.99 angstrom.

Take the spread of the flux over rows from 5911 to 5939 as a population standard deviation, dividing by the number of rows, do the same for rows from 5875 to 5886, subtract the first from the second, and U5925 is 0.45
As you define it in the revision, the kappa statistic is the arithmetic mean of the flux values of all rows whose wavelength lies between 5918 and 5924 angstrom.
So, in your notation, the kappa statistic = 9.02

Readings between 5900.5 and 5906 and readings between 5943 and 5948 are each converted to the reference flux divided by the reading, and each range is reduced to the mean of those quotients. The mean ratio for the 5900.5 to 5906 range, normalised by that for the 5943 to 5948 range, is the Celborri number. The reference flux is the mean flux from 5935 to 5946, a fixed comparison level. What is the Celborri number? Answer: 0.88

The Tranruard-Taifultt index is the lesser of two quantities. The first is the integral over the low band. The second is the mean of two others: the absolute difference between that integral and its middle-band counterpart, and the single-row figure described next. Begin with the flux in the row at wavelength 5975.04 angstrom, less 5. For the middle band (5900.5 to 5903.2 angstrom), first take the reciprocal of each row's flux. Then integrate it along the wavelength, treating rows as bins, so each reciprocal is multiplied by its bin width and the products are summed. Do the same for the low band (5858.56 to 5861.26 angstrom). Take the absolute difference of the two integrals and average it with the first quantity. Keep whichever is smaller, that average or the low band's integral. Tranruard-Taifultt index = 0.308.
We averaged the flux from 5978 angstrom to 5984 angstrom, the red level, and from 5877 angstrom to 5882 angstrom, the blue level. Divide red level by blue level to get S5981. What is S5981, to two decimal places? 0.94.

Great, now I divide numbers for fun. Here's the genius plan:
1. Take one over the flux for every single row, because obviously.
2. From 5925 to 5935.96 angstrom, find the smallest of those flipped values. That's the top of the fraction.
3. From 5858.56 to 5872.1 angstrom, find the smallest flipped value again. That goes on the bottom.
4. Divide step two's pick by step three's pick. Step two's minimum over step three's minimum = 1.02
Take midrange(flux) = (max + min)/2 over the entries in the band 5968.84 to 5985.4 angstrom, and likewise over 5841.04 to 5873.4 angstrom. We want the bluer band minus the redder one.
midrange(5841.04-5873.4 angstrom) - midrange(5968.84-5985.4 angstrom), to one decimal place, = 0.5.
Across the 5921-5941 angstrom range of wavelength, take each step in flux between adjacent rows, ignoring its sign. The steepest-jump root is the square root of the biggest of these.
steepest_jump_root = 1.16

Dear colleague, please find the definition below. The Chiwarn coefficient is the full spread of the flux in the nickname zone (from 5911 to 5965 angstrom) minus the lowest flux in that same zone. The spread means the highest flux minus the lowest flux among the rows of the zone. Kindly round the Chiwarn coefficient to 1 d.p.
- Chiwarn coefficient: -4.5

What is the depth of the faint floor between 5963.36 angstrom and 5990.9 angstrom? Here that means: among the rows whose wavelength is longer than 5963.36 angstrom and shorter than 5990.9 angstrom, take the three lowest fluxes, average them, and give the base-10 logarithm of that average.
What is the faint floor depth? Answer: 0.915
